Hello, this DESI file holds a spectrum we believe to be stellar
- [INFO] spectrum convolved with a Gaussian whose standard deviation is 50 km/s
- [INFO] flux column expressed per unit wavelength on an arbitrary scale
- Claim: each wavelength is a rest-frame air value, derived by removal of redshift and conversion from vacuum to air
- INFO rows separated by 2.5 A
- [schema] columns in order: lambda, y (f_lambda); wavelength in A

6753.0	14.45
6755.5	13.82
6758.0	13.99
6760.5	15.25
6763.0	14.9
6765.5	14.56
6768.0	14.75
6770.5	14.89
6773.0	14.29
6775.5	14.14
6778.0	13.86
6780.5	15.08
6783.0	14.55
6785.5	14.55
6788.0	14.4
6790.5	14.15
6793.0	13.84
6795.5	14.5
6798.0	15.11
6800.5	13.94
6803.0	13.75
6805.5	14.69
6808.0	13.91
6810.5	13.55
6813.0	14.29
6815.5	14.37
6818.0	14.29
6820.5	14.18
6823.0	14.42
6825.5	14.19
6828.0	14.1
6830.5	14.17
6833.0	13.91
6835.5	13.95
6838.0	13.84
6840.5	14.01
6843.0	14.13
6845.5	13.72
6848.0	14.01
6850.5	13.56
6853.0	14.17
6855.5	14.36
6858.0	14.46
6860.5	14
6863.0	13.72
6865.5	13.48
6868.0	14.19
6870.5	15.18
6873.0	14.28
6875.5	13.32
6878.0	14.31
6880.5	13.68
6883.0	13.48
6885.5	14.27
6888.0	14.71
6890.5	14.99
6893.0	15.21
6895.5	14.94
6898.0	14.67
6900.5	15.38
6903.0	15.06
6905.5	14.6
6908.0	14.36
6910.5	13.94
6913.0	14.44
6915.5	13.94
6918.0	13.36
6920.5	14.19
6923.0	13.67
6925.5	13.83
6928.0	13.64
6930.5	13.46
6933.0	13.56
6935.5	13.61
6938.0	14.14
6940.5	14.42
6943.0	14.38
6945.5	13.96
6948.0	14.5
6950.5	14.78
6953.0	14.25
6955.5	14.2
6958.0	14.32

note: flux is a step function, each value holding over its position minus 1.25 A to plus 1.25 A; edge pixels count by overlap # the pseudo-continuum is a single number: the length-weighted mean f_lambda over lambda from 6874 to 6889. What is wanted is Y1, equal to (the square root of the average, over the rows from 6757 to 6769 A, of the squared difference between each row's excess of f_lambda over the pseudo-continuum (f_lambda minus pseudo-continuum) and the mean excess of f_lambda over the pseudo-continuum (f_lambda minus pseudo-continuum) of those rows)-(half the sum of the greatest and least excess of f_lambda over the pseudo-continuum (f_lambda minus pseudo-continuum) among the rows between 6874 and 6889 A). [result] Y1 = 0.36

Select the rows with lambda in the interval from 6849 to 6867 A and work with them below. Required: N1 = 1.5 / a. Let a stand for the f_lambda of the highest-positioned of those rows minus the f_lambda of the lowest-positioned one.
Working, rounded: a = -0.1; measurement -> -19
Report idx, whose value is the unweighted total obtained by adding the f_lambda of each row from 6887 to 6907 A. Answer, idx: 120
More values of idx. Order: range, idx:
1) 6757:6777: 117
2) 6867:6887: 113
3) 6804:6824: 114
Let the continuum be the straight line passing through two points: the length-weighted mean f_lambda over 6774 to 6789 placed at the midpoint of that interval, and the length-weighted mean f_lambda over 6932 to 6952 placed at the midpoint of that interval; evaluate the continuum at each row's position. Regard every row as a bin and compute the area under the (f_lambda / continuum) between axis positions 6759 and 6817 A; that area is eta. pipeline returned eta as 57.9 A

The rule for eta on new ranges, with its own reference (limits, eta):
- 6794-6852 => 57.0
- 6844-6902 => 57.9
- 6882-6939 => 57.1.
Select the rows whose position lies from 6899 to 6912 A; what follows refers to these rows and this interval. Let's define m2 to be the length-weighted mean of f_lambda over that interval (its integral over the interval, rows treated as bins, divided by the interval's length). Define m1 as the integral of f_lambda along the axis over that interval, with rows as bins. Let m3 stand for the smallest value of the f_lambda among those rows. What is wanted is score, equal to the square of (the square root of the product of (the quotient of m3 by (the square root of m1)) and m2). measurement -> 14.8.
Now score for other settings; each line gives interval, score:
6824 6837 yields 14.5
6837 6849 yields 14.8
